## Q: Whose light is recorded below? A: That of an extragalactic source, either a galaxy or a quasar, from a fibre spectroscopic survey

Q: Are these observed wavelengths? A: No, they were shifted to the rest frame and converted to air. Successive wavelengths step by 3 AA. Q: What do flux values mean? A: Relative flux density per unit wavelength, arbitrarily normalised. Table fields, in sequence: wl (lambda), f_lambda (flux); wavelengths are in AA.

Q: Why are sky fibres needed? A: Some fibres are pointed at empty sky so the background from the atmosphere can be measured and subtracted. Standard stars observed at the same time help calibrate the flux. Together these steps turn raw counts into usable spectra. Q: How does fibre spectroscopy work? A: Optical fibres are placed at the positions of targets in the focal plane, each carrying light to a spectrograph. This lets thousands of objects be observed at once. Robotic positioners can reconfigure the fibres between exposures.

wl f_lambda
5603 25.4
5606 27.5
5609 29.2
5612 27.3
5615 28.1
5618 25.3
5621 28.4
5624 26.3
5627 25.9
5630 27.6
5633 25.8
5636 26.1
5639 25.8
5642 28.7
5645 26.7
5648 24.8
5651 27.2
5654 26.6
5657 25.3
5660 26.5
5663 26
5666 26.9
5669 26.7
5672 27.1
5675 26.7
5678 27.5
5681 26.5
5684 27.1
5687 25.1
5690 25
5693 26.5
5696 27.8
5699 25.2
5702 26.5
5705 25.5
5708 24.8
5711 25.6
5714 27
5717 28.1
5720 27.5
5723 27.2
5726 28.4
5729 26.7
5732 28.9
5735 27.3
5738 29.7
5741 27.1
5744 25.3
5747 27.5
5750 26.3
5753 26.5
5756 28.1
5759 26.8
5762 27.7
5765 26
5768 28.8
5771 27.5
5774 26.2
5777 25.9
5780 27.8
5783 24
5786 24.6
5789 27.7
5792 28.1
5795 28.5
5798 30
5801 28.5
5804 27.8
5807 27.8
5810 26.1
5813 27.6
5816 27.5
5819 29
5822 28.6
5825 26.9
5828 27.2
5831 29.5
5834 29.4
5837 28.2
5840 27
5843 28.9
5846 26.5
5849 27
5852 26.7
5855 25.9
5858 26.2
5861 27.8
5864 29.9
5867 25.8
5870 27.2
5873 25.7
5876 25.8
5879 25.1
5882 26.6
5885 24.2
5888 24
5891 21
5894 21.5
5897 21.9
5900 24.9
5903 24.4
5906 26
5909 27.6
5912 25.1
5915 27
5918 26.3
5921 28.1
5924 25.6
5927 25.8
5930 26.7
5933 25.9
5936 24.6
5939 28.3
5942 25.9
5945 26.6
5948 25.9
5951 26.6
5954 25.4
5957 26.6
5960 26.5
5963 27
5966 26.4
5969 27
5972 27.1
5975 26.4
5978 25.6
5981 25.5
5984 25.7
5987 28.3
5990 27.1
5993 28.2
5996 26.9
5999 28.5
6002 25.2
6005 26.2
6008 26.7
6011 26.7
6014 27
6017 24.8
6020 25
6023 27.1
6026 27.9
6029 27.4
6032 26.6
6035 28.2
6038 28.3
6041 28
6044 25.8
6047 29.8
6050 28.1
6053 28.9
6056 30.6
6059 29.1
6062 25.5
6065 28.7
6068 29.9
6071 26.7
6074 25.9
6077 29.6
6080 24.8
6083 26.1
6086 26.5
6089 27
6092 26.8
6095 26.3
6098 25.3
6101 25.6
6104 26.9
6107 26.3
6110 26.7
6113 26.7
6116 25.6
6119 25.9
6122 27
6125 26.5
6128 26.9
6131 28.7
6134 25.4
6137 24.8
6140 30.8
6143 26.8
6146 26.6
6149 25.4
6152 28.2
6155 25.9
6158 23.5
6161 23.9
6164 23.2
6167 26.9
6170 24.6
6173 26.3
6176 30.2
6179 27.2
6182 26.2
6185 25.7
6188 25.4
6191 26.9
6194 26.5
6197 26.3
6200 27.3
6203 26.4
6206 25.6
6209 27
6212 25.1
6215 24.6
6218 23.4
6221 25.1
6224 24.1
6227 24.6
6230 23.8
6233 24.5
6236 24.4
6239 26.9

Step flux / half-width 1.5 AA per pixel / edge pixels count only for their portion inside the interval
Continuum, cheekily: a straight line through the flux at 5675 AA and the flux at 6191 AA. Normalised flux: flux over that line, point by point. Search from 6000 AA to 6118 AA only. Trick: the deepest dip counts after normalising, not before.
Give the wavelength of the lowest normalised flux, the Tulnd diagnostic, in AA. 6080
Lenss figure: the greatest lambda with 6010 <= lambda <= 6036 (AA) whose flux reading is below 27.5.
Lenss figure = 6032 AA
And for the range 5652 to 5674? 5672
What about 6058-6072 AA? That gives 6071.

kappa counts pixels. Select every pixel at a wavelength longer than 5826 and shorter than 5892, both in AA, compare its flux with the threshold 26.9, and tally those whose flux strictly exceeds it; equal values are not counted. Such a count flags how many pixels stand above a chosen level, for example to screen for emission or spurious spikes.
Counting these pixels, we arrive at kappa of 10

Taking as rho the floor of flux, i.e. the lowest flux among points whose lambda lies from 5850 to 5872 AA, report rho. 25.8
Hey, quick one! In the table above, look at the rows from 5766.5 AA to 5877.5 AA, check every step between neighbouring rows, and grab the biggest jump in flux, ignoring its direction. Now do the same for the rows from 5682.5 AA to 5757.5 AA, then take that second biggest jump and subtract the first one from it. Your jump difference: -1.5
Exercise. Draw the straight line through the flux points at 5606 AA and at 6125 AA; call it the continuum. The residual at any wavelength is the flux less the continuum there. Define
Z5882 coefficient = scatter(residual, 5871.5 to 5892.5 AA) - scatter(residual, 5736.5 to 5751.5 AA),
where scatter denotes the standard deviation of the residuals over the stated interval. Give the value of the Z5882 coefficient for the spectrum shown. 0.2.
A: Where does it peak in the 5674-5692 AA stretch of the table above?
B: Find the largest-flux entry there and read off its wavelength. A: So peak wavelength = 5678 AA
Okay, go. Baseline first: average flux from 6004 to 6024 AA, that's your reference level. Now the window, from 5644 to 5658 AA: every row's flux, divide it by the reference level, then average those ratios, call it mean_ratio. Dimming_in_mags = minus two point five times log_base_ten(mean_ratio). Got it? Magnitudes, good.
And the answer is 0.00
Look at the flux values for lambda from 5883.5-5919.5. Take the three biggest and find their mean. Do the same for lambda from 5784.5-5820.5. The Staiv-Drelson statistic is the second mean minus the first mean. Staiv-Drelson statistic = 2.2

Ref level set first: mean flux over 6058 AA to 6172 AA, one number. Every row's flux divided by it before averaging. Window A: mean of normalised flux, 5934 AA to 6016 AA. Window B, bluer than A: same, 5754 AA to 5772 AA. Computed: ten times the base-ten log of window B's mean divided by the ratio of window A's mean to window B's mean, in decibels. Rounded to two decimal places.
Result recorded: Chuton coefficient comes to 0.30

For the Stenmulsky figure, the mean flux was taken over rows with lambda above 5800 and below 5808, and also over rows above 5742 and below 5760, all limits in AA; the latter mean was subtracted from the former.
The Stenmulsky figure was 1.3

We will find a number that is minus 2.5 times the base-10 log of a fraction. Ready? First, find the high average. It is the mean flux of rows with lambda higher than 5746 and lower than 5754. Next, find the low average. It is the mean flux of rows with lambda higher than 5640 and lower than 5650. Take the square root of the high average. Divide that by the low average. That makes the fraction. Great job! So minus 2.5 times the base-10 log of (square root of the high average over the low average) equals 1.783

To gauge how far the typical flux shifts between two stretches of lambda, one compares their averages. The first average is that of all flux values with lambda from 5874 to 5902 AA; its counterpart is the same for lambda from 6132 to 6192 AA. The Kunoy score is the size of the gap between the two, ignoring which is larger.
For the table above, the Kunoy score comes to 2.3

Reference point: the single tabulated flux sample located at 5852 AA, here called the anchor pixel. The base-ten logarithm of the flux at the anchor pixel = 1.427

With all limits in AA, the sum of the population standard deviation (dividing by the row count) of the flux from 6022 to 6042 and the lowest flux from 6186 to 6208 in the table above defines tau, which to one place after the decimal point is 26.0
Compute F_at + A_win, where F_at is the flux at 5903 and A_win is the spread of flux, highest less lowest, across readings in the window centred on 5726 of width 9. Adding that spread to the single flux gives 26.1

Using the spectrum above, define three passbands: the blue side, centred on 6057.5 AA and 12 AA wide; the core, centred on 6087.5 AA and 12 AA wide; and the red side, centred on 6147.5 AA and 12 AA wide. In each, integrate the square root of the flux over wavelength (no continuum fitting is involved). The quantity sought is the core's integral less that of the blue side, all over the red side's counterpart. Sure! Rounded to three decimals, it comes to -0.035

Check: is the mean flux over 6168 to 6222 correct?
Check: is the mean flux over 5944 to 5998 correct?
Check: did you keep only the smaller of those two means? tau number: 26.1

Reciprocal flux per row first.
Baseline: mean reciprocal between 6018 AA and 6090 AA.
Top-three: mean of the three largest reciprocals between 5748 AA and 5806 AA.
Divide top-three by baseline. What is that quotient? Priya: 1.107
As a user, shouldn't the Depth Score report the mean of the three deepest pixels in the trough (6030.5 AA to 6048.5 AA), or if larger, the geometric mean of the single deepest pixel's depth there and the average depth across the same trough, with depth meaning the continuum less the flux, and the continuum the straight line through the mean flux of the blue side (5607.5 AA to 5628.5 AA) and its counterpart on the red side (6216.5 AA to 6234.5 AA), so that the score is 1.32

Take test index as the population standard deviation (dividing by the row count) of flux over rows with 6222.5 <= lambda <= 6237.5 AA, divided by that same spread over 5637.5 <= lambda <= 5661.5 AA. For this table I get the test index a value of 0.3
